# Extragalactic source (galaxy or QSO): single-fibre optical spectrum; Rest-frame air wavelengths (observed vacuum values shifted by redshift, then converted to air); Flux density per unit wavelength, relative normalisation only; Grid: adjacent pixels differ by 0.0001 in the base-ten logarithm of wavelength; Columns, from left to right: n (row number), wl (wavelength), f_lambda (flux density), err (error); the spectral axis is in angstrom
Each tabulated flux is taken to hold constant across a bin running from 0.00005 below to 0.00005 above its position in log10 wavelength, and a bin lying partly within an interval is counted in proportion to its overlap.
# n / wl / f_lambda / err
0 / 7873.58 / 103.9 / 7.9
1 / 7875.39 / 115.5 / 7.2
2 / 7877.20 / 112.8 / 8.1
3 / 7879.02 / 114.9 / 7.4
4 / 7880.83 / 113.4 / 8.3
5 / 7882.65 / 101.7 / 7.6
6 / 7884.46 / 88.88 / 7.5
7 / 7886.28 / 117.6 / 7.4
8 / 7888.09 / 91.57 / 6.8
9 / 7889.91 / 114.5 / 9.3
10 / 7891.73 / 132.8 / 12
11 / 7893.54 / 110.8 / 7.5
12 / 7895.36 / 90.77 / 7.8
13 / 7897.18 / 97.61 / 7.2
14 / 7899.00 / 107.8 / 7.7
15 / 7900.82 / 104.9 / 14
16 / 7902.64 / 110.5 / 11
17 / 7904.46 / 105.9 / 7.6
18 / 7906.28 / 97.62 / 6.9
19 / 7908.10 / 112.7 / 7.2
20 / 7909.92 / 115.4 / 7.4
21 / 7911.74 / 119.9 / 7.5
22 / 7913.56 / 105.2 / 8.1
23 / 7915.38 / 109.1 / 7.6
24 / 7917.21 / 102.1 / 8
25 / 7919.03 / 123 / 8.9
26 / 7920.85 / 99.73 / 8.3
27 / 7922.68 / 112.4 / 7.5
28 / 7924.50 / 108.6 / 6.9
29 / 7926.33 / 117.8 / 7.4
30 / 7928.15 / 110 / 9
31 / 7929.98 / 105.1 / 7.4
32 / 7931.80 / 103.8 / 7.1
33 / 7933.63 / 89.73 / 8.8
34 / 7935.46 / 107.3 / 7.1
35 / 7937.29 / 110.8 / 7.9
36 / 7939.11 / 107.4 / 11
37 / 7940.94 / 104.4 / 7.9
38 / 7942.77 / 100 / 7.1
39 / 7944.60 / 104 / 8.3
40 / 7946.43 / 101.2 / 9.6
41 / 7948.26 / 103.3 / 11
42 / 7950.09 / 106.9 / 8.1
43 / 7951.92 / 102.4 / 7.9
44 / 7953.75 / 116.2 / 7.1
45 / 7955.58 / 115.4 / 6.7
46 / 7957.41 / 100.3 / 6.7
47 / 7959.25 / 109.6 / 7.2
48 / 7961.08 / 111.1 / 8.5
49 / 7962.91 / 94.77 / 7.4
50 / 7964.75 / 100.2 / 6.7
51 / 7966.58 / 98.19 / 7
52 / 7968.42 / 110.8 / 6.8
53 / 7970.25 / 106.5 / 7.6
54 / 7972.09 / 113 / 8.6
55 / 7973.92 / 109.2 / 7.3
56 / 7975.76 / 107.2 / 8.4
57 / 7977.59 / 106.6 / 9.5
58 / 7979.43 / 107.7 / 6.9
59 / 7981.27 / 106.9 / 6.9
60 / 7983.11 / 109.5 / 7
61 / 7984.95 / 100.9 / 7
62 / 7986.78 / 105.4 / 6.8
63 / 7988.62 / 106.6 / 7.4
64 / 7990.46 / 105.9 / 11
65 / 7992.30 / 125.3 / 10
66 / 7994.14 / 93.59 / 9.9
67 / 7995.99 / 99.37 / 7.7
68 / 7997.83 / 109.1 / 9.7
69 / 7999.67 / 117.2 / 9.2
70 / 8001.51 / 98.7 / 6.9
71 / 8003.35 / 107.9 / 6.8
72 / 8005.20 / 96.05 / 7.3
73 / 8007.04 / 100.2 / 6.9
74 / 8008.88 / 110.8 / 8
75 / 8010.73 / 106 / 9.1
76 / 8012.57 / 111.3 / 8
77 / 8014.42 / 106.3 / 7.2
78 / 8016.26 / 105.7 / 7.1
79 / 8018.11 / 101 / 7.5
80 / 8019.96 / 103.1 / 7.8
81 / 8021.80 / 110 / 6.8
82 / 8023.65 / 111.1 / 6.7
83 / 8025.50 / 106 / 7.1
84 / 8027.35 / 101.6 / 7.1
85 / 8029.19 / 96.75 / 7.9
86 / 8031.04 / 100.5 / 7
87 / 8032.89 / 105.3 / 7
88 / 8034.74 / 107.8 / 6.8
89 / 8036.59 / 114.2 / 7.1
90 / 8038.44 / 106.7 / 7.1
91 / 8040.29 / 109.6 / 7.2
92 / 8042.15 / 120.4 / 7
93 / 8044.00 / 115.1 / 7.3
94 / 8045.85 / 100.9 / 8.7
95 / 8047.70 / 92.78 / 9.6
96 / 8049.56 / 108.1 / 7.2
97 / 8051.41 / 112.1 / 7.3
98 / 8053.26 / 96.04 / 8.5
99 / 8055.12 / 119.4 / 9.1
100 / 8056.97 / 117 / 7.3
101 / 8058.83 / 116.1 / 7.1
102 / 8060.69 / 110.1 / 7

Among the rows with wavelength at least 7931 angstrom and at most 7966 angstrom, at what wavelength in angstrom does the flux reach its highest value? 7953.75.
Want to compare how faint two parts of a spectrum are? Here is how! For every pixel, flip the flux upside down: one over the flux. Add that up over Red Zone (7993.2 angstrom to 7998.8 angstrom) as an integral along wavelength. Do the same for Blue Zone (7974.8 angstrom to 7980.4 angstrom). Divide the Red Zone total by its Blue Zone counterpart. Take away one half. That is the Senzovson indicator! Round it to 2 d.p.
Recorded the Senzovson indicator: 0.57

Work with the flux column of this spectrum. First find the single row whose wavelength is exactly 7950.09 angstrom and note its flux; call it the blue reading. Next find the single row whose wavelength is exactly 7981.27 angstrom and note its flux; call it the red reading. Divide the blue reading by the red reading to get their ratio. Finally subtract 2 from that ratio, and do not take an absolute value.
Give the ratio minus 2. -1.00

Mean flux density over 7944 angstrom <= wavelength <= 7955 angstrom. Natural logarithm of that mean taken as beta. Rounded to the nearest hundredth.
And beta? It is 4.66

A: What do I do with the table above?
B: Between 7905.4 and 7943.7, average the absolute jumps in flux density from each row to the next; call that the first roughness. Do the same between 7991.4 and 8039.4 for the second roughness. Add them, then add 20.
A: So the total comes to 36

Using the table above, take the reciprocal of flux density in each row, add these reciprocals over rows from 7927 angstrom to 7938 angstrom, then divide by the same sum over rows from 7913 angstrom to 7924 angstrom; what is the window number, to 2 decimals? 1.04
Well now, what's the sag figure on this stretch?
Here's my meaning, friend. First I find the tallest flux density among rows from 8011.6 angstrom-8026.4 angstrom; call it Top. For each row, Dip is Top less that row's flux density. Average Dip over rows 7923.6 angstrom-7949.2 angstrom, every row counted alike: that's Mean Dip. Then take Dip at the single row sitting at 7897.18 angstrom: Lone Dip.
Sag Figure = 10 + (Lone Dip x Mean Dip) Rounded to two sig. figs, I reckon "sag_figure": 93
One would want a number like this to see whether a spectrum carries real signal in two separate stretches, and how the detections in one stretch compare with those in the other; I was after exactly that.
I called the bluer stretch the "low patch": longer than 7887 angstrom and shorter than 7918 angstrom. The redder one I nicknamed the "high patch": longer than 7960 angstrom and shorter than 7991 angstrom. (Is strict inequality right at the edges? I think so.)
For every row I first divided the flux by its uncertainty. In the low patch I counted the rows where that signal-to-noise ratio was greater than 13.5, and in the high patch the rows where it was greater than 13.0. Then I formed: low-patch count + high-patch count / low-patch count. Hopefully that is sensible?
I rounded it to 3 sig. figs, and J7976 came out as 10.4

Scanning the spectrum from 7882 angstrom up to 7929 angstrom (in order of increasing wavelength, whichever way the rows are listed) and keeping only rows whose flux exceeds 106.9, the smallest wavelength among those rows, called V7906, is 7886.28 angstrom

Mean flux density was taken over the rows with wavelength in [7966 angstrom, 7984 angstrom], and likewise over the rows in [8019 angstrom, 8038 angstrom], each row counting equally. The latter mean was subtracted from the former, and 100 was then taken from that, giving -98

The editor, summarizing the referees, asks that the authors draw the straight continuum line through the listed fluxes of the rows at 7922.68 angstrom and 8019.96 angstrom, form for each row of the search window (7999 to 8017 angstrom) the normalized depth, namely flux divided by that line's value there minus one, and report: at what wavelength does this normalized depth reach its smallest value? 8005.20 angstrom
